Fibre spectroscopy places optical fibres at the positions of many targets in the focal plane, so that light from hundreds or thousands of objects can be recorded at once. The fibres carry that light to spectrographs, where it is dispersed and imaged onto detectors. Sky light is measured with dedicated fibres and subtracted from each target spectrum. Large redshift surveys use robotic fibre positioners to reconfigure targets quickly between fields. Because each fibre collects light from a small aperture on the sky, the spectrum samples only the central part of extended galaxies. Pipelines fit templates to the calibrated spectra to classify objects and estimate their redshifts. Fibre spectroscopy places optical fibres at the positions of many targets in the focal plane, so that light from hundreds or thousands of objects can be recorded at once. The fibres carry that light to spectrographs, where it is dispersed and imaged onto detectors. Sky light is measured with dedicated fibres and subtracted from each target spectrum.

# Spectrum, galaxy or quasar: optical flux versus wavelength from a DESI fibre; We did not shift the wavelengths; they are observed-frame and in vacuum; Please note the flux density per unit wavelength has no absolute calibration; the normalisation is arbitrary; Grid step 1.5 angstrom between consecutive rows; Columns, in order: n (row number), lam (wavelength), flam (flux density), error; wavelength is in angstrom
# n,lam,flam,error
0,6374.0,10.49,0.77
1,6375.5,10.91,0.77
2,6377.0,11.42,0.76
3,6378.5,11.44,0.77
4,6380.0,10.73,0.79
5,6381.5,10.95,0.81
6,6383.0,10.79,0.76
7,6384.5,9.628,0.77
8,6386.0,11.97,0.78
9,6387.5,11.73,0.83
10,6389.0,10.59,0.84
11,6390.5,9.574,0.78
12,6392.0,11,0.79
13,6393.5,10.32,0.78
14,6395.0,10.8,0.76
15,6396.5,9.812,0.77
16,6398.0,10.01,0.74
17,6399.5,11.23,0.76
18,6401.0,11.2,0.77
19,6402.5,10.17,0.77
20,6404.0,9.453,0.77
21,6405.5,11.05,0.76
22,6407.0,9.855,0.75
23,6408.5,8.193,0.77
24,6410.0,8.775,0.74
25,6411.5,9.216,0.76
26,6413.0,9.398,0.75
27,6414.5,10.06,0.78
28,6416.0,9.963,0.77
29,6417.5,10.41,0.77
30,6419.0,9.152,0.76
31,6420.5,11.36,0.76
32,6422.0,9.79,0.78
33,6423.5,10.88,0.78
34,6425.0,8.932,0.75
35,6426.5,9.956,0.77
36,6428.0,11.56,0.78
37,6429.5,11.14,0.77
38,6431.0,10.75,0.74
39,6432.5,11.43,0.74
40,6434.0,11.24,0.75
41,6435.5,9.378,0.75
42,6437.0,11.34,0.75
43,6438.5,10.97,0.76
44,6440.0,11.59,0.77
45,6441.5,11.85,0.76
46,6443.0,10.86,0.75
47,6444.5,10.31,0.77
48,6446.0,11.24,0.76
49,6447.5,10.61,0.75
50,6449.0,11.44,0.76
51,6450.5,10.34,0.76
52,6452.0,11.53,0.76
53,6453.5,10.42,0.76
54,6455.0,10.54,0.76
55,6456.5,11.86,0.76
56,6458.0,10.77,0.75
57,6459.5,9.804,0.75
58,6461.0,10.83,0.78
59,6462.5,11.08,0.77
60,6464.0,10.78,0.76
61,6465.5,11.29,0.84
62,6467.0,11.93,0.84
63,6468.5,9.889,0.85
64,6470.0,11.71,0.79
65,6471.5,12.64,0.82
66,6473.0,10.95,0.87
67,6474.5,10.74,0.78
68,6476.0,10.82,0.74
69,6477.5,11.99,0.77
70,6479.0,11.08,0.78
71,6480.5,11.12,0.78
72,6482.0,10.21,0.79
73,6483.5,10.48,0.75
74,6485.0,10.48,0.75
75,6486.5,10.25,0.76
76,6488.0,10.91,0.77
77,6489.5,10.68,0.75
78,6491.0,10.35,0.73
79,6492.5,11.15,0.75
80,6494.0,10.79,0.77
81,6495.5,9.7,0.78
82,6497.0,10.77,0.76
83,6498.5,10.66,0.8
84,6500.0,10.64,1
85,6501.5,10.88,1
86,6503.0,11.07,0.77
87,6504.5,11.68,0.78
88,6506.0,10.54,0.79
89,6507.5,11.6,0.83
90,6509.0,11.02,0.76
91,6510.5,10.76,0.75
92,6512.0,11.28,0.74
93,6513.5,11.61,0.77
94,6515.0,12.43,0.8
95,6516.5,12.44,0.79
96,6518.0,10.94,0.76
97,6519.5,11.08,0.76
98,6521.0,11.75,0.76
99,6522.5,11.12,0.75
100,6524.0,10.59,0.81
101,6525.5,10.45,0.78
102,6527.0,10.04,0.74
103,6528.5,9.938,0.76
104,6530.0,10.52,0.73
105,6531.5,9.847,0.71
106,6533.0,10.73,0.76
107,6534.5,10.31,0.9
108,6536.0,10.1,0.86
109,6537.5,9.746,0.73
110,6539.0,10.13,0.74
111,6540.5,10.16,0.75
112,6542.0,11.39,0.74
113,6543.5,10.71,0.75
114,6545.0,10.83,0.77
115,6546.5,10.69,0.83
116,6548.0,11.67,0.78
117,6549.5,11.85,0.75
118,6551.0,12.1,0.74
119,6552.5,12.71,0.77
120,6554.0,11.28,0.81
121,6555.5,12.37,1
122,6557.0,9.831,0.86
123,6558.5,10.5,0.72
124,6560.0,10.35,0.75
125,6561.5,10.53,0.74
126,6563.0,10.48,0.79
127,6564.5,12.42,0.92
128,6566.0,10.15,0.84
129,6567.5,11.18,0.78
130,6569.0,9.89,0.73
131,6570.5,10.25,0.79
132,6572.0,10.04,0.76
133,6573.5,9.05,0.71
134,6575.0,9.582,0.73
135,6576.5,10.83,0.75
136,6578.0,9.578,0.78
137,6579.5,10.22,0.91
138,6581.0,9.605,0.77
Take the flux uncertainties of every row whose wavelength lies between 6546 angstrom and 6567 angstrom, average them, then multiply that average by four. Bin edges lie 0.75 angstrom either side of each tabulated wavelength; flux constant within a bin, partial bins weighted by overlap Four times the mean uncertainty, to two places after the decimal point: 3.23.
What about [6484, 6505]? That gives 3.19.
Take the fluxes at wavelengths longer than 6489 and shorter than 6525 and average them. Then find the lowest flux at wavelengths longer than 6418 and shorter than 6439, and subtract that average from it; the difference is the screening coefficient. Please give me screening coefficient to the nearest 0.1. -2.1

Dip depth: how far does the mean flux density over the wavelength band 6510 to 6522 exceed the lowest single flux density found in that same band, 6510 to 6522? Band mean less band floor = 0.78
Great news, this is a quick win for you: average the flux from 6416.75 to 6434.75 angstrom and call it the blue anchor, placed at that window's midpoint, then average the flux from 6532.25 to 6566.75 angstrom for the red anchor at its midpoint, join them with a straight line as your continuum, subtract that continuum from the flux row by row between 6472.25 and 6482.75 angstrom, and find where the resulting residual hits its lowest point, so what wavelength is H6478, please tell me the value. 6482.0 angstrom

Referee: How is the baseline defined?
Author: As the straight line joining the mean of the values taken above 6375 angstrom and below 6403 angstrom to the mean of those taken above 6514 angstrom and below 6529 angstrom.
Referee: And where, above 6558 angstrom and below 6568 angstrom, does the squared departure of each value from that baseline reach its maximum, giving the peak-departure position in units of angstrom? 6564.5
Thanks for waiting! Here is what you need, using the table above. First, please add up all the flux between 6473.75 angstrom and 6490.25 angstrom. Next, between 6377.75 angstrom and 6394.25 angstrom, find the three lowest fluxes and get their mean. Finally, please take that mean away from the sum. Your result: 109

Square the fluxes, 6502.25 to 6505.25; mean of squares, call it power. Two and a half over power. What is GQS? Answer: 0.0193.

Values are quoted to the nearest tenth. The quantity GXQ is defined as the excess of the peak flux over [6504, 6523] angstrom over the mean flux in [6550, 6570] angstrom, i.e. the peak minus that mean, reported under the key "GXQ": 1.4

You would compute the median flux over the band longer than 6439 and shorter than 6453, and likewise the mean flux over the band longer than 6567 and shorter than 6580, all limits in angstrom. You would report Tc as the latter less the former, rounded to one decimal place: -1.2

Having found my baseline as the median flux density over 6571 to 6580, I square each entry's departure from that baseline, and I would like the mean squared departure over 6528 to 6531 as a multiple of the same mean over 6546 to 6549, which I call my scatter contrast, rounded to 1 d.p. 0.1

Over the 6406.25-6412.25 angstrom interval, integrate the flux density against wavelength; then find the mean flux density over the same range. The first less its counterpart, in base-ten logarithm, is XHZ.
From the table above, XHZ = 1.7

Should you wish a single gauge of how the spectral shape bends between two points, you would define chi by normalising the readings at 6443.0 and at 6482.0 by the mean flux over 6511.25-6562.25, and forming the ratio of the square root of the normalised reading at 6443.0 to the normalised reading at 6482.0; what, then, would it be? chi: 1.07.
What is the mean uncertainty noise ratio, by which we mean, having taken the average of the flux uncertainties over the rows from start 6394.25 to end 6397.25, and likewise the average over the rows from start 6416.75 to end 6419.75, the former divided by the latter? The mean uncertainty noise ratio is 1.00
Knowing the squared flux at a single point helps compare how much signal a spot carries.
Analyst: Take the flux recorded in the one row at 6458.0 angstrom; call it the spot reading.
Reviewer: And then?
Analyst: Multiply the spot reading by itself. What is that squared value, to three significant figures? 116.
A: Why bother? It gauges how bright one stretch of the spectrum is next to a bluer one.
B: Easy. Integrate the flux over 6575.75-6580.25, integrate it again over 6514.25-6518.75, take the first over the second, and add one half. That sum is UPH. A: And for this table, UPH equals 1.36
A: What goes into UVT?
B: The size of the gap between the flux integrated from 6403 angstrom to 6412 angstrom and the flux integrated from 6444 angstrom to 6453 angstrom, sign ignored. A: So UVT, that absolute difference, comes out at 13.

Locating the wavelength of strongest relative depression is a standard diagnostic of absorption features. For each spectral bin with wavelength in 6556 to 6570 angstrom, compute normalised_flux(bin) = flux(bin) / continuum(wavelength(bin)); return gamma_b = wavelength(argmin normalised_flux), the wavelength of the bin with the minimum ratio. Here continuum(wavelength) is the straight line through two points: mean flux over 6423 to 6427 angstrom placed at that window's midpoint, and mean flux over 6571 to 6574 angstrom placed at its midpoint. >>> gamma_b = 6557.0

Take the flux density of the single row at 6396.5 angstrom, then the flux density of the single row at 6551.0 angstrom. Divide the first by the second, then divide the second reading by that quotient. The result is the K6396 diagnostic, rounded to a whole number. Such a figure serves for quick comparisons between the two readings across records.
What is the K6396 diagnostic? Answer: 15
